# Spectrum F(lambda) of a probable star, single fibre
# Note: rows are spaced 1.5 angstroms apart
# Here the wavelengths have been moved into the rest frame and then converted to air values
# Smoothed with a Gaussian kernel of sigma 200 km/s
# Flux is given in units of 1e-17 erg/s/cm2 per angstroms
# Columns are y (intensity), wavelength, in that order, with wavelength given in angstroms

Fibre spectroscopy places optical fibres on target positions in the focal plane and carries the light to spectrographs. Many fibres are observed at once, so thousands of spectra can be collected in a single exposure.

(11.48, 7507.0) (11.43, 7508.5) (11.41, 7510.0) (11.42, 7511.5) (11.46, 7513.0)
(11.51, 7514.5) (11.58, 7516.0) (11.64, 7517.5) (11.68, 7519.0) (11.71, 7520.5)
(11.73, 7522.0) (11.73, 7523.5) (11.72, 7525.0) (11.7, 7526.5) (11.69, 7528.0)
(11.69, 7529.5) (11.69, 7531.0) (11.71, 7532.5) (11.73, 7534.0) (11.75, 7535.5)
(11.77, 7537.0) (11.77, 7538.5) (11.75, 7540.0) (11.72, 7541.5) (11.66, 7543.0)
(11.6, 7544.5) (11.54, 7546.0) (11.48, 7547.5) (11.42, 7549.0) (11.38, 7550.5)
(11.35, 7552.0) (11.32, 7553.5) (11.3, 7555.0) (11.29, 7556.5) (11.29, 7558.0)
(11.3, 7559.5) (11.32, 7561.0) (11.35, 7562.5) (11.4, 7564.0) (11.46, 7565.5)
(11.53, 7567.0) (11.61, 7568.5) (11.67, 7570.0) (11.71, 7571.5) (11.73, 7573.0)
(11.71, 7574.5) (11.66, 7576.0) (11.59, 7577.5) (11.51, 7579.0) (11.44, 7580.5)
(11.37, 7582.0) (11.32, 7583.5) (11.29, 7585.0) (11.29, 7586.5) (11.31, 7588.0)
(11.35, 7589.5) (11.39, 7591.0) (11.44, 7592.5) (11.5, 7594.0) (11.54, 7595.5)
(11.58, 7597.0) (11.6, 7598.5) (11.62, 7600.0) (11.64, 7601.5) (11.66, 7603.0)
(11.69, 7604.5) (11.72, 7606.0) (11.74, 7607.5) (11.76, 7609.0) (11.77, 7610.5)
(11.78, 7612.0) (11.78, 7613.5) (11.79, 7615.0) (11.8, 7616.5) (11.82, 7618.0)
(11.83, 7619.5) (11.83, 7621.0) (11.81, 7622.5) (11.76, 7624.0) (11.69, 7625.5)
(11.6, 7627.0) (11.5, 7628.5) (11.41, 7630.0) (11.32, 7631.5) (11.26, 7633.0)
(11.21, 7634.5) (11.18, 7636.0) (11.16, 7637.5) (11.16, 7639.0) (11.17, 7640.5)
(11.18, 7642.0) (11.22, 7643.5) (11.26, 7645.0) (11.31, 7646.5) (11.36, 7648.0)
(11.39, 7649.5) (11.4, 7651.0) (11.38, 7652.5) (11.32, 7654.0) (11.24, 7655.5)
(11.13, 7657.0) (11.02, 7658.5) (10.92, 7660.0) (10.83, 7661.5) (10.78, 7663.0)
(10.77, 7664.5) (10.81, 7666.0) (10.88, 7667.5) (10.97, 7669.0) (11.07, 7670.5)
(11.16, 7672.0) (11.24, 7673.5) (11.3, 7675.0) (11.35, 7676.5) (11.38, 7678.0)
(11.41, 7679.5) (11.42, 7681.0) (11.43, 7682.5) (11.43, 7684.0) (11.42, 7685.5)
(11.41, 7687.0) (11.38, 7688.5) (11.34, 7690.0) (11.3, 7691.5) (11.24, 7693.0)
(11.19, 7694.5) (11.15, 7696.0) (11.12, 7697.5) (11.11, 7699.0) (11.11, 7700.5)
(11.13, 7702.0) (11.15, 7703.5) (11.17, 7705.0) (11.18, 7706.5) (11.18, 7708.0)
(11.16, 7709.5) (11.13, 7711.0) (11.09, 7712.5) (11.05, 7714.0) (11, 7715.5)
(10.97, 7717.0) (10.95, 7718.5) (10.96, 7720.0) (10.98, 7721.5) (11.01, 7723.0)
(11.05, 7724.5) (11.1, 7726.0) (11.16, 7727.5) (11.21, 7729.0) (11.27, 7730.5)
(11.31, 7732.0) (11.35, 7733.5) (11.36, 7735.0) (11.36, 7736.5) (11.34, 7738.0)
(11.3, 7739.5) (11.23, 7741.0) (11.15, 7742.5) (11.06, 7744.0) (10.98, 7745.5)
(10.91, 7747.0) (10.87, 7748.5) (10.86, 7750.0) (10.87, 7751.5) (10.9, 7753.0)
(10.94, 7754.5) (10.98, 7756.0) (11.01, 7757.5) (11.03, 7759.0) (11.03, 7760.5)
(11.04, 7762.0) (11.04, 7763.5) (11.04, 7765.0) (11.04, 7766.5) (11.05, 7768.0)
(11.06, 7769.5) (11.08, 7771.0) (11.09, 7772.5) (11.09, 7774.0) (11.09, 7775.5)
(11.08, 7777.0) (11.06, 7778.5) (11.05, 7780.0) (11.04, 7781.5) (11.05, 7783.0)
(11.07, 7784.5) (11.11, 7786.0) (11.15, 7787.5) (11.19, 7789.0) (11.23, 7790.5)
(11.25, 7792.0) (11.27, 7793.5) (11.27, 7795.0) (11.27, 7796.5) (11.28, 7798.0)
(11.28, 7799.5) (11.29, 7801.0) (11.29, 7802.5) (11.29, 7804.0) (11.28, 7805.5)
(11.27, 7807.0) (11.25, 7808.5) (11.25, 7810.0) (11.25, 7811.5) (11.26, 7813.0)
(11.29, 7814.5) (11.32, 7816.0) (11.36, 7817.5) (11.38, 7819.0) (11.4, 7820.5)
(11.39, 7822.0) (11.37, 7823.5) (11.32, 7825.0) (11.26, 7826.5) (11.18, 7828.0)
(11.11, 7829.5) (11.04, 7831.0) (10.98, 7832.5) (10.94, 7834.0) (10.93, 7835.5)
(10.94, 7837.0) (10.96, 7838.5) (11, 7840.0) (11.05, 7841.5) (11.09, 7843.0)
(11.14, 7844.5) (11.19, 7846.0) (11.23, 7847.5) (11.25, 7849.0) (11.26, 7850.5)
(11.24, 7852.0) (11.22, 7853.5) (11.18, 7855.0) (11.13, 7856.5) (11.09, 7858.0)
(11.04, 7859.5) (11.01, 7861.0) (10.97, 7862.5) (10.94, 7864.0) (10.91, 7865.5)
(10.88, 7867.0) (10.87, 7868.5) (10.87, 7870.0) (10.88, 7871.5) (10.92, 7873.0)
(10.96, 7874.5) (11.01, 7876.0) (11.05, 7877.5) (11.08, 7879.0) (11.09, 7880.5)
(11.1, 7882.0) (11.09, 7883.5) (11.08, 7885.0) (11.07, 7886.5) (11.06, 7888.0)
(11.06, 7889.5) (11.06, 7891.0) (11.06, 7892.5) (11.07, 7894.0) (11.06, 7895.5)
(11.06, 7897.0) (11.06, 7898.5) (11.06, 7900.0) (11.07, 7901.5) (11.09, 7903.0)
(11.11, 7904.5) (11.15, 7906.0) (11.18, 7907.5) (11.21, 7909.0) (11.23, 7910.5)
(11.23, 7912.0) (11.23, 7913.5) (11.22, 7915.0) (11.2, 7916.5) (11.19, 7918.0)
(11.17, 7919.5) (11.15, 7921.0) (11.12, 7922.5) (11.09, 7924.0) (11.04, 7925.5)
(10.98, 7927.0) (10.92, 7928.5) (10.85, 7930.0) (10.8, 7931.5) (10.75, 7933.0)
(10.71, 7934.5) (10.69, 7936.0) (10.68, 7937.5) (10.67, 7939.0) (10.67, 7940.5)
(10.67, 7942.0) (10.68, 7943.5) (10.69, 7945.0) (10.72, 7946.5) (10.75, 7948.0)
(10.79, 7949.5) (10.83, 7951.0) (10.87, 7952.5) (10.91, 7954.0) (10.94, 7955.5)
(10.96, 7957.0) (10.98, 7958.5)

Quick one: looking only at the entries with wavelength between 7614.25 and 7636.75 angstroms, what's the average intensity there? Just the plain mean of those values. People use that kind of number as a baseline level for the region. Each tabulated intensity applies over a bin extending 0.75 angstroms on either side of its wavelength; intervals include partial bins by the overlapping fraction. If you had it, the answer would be 11.6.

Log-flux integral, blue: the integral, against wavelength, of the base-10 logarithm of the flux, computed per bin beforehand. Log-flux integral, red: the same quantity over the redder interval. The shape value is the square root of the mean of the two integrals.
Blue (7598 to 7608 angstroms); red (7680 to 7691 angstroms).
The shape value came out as 3.34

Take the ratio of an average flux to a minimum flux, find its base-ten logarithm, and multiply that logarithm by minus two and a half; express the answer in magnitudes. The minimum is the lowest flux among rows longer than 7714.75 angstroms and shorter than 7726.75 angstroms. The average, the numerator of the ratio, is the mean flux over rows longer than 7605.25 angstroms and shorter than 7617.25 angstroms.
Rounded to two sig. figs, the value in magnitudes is -0.078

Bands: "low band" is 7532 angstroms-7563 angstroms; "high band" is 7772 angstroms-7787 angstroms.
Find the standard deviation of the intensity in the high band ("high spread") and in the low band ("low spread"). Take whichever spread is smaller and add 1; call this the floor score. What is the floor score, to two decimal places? 1.02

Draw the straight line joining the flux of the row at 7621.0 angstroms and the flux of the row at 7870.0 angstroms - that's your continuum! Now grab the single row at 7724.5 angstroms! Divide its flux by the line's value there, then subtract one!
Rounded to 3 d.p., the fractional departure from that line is -0.033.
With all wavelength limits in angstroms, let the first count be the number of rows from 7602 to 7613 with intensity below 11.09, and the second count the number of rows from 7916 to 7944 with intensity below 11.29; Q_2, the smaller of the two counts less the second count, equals -19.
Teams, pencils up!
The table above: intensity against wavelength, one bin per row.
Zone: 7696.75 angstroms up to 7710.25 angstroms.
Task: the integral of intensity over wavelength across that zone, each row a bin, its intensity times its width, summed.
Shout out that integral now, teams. 150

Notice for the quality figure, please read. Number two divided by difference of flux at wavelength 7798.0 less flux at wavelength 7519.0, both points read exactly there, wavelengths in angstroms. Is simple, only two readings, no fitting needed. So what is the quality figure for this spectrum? -5.0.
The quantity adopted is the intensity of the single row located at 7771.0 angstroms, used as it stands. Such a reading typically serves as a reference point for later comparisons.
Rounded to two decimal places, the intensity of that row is 11.08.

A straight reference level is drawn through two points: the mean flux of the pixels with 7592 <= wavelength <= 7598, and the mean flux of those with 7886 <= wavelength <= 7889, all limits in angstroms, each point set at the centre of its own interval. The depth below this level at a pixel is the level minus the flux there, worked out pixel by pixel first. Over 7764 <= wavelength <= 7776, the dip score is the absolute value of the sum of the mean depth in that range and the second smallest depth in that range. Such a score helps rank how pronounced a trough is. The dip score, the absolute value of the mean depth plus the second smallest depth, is 0.33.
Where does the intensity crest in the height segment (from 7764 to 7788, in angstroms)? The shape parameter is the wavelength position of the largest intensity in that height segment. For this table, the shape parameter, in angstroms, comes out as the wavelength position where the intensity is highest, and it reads 7787.5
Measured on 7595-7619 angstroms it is 7618.0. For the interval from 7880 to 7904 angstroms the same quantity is 7882.0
